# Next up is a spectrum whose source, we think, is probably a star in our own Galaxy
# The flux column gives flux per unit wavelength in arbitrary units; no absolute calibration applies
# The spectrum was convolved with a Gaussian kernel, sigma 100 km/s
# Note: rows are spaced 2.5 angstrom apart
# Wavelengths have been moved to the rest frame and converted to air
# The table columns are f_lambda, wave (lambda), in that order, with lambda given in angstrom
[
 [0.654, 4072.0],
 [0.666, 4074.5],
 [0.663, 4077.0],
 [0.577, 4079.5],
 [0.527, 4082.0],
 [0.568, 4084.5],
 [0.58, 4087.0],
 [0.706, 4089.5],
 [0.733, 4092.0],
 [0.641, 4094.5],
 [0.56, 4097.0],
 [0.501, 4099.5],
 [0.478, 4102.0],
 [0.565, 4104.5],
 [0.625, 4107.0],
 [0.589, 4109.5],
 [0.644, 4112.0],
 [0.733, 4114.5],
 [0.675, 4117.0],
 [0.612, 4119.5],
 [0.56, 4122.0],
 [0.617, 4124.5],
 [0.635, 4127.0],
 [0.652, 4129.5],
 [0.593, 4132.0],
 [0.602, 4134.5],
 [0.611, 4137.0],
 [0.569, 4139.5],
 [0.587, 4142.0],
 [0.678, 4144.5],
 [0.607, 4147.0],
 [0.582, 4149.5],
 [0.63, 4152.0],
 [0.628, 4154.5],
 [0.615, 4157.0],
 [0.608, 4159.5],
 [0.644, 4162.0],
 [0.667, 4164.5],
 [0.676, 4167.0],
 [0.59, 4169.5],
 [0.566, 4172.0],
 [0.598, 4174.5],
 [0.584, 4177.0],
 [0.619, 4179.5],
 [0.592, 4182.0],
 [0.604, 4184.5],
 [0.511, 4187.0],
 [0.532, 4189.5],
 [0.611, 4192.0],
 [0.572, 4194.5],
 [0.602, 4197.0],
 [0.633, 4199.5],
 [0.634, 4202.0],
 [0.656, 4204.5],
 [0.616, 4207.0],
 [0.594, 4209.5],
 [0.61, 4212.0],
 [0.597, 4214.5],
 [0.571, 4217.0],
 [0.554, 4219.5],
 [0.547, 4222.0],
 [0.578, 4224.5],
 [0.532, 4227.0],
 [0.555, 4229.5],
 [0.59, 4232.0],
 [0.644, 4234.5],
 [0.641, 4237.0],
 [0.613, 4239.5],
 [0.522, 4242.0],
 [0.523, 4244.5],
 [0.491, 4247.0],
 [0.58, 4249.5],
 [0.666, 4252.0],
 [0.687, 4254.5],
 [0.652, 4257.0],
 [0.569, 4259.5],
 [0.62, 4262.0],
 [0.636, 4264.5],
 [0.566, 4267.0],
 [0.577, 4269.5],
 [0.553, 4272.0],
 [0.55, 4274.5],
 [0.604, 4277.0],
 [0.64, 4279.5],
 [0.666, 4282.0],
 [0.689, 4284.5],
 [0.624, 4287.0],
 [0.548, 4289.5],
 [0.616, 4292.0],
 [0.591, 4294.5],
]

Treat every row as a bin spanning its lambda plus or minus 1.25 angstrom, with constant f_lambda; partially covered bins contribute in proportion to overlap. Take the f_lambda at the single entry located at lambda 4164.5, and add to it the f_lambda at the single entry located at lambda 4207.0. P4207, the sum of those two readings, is 1.28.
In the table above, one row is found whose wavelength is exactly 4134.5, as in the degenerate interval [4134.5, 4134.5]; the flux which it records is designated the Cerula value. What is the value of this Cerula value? 0.602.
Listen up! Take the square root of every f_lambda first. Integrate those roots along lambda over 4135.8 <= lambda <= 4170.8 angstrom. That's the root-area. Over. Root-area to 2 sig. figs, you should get 28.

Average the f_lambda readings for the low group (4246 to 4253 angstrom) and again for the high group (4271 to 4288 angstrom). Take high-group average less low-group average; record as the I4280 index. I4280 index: 0.04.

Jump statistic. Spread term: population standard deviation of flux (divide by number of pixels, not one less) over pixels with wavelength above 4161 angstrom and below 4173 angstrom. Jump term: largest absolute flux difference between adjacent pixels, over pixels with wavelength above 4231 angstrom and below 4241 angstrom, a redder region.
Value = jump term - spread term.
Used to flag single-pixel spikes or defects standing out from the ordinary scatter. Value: 0.011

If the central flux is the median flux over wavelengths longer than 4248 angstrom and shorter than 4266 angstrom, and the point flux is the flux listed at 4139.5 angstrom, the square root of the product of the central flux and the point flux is 0.602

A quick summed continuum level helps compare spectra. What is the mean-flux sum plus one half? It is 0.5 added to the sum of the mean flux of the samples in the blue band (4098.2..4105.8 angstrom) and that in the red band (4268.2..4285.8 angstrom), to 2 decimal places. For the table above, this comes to 1.63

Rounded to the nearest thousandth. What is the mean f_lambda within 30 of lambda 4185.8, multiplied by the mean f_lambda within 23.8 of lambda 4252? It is 0.358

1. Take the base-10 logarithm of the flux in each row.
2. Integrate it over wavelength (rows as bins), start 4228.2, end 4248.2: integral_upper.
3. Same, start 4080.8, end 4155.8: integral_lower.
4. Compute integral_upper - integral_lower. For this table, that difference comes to 11.4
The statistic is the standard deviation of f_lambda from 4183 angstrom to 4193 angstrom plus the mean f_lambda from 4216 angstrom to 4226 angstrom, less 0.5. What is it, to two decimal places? 0.11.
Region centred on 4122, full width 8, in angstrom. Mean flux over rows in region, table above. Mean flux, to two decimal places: 0.60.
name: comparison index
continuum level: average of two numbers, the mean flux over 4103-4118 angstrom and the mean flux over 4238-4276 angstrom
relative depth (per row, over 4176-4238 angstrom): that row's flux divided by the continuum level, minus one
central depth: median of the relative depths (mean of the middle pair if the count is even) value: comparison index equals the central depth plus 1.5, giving 1.47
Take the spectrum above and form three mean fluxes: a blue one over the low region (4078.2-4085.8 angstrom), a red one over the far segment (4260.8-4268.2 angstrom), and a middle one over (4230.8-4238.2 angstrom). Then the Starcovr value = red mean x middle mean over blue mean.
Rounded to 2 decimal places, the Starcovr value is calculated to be 0.68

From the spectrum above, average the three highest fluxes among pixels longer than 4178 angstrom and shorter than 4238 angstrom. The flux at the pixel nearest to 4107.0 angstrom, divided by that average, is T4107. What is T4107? 0.97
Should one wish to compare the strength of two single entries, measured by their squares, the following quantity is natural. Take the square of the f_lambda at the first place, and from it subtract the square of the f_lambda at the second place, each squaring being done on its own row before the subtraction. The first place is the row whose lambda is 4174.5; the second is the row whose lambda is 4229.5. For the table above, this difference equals 0.05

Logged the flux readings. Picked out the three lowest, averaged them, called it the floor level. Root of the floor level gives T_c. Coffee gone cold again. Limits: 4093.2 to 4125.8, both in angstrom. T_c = 0.716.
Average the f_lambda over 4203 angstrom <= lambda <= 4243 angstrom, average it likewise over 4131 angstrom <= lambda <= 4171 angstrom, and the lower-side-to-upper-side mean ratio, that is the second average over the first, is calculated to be 1.05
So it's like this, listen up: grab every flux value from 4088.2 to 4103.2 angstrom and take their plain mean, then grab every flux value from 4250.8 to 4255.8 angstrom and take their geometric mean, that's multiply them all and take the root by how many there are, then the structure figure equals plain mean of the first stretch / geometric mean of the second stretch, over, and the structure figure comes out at 0.89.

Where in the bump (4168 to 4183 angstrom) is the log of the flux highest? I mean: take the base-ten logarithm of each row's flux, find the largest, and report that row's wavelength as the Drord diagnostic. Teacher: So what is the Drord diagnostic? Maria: 4179.5 angstrom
